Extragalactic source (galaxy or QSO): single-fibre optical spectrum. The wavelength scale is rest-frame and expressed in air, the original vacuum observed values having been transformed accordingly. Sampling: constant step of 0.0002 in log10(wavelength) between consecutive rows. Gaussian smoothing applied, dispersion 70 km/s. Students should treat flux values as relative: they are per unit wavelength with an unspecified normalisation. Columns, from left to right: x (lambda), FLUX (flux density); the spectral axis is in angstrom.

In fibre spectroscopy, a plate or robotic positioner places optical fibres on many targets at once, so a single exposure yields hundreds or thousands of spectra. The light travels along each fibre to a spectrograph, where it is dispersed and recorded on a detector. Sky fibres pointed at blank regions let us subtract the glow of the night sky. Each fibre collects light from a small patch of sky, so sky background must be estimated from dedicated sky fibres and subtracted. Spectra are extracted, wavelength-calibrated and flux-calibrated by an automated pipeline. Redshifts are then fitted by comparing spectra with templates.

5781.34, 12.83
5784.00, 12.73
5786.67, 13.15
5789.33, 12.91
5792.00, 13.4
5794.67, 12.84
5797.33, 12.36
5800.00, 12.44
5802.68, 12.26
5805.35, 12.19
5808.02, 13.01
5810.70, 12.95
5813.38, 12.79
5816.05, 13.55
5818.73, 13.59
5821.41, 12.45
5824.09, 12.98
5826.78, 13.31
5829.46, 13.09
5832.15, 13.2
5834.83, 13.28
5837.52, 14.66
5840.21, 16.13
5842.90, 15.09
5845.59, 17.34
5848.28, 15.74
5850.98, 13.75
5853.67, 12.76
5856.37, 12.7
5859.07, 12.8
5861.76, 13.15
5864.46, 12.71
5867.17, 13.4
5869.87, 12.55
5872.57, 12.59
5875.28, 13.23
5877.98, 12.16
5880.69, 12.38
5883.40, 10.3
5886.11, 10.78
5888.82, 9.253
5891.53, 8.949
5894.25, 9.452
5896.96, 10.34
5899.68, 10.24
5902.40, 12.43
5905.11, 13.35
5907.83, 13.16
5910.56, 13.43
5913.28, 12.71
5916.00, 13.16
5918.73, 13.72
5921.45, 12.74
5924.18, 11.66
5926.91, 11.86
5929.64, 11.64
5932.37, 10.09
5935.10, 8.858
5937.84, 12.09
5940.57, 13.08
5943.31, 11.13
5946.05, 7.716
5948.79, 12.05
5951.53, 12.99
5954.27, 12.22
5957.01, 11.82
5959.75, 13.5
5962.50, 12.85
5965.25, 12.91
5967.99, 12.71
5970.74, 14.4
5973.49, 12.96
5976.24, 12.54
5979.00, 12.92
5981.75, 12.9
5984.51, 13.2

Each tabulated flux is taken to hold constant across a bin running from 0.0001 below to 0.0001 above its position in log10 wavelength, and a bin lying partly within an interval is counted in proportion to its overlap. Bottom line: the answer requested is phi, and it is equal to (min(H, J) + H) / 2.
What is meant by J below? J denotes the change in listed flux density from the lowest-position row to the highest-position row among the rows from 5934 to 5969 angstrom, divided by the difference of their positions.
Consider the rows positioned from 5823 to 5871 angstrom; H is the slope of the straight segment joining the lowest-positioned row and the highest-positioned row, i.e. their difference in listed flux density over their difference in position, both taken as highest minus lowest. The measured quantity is -0.01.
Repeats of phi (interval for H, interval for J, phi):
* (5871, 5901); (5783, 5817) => -0.09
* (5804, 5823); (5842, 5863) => -0.04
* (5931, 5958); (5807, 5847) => 0.07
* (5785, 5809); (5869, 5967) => -0.01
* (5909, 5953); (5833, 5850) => -0.01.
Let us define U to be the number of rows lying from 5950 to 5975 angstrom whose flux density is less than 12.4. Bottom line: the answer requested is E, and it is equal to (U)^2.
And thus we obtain 4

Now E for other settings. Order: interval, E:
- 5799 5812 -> 4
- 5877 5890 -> 25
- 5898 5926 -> 4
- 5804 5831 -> 1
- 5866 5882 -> 4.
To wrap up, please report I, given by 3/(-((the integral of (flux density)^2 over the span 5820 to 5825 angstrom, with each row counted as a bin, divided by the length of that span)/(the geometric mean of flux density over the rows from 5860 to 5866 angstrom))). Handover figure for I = -0.240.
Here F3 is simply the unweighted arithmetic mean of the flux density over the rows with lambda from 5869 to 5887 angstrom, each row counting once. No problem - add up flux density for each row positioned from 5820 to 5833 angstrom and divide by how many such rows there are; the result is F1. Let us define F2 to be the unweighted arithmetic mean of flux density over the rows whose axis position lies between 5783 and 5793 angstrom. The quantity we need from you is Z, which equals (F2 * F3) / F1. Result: 12.0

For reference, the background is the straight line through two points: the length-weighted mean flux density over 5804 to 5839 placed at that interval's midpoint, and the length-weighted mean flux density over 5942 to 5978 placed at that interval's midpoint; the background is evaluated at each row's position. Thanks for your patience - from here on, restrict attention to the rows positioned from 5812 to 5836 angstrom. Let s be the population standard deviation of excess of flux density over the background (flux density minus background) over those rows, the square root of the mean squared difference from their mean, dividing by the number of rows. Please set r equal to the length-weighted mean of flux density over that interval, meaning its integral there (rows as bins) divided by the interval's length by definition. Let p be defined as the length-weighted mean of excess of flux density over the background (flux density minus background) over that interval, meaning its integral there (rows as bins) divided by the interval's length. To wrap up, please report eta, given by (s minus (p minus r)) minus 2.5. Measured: 11.0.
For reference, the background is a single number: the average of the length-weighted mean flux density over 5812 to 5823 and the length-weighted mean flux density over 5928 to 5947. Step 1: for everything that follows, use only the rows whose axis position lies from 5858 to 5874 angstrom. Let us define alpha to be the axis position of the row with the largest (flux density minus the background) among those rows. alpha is 5867.17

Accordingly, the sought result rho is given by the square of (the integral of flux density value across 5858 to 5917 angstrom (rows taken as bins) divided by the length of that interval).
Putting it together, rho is 142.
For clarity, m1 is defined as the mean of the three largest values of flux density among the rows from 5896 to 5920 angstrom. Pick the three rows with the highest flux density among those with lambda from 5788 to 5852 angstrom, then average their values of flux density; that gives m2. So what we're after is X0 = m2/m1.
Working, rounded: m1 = 13.5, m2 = 16.4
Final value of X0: 1.22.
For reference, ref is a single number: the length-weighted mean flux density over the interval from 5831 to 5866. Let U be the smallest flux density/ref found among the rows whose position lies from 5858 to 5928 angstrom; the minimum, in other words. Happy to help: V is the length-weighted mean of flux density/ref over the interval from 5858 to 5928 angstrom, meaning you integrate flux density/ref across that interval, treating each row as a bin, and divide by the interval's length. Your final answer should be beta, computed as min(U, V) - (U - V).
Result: 0.852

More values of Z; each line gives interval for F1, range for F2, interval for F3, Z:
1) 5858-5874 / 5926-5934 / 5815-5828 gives 11.5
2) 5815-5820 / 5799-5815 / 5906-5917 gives 12.2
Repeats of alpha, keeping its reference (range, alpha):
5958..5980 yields 5970.74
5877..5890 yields 5880.69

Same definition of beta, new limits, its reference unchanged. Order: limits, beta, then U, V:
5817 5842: 0.968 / 0.883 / 0.97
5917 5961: 0.830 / 0.547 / 0.83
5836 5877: 0.985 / 0.890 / 0.98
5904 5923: 0.933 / 0.901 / 0.93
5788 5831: 0.914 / 0.864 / 0.91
